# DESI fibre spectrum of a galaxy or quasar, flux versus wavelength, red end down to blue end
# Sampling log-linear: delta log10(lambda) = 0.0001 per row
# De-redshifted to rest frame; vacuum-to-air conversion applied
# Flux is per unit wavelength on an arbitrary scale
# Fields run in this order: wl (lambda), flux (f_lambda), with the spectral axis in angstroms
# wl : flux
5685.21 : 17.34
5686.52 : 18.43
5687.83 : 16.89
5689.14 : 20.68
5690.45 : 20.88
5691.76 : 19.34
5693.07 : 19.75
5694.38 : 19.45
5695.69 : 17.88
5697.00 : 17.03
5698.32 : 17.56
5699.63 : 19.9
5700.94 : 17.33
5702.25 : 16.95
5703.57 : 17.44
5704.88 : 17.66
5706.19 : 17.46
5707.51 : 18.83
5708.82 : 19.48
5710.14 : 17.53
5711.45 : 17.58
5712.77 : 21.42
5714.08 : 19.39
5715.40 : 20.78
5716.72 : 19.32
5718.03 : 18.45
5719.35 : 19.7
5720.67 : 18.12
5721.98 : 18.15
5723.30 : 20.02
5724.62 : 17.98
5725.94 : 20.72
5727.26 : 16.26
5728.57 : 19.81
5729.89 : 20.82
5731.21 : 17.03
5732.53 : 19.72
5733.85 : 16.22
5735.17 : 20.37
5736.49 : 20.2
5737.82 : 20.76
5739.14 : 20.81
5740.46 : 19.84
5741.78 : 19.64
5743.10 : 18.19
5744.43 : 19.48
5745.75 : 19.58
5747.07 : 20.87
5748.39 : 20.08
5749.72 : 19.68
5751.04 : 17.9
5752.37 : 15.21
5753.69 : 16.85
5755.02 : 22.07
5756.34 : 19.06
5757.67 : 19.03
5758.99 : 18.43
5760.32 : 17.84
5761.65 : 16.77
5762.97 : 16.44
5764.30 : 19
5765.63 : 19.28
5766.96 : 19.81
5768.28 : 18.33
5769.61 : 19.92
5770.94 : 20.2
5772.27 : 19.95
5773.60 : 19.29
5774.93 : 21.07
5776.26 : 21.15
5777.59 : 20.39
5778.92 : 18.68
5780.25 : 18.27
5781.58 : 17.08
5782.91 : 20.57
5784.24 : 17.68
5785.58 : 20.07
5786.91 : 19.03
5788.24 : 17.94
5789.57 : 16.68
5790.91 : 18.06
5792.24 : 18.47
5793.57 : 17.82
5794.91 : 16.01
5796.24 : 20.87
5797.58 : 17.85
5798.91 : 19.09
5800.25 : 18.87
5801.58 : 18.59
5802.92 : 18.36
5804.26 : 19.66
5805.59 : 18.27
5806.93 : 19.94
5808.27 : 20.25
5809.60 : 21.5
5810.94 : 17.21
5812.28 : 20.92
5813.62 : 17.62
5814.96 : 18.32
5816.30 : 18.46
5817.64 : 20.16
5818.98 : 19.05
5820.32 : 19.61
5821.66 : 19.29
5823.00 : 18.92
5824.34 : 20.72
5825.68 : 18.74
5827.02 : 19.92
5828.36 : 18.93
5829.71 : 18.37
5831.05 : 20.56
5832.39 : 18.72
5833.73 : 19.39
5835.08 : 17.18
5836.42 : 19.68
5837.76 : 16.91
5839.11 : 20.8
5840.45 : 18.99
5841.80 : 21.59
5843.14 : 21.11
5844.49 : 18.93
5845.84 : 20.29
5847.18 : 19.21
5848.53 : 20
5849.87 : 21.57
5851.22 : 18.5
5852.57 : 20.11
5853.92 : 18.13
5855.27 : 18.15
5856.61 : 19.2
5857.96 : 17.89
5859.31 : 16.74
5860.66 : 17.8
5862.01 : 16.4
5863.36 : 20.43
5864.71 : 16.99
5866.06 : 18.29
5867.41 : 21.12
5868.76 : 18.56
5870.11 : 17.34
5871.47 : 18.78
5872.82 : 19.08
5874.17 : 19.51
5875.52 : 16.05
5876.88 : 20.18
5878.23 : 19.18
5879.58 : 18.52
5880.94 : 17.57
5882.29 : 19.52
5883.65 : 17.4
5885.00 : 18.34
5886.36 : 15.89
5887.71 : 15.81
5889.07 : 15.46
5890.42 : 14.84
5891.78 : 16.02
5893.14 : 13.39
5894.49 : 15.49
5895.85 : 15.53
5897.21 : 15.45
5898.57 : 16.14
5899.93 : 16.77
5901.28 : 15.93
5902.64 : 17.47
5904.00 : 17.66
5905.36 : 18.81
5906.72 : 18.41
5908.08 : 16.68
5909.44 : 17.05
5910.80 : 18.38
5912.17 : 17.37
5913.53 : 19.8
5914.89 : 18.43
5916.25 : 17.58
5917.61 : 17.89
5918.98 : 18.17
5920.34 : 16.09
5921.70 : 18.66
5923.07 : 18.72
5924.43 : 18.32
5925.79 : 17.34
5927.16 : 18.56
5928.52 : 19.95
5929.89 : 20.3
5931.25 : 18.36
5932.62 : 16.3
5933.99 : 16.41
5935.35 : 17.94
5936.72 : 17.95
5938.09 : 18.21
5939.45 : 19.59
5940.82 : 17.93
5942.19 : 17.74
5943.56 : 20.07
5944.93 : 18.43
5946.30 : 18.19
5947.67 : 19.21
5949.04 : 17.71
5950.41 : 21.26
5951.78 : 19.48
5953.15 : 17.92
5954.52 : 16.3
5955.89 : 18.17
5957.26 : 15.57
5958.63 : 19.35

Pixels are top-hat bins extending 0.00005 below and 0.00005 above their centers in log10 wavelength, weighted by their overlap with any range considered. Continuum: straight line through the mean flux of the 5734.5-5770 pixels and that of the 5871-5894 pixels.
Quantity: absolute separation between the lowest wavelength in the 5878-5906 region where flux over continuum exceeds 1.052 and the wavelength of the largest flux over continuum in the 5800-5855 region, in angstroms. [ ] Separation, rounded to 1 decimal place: 28.4 angstroms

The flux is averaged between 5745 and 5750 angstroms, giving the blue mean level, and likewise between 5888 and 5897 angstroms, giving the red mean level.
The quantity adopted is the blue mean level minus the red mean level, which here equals 4.9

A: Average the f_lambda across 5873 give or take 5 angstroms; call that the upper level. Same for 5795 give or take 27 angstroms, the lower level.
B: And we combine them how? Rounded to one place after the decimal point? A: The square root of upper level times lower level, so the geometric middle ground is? 18.8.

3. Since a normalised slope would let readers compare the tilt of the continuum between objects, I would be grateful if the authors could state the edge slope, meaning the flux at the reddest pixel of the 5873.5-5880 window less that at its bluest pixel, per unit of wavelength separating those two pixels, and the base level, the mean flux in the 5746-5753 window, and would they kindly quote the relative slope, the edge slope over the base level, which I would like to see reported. -0.010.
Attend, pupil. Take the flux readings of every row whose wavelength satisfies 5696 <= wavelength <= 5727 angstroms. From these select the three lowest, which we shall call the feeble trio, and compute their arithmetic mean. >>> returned 17.1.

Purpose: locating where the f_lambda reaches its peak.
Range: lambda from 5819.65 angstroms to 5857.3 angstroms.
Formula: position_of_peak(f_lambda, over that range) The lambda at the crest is 5841.80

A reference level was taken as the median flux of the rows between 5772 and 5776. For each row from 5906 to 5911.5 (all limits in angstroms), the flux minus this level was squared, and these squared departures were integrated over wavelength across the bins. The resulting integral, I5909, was 33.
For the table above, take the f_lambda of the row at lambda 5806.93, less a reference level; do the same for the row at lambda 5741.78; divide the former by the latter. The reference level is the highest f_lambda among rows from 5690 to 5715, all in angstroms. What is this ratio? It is 0.8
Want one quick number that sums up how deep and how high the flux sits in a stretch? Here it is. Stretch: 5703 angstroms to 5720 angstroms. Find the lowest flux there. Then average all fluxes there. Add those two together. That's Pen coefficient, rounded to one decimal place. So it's 36.3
